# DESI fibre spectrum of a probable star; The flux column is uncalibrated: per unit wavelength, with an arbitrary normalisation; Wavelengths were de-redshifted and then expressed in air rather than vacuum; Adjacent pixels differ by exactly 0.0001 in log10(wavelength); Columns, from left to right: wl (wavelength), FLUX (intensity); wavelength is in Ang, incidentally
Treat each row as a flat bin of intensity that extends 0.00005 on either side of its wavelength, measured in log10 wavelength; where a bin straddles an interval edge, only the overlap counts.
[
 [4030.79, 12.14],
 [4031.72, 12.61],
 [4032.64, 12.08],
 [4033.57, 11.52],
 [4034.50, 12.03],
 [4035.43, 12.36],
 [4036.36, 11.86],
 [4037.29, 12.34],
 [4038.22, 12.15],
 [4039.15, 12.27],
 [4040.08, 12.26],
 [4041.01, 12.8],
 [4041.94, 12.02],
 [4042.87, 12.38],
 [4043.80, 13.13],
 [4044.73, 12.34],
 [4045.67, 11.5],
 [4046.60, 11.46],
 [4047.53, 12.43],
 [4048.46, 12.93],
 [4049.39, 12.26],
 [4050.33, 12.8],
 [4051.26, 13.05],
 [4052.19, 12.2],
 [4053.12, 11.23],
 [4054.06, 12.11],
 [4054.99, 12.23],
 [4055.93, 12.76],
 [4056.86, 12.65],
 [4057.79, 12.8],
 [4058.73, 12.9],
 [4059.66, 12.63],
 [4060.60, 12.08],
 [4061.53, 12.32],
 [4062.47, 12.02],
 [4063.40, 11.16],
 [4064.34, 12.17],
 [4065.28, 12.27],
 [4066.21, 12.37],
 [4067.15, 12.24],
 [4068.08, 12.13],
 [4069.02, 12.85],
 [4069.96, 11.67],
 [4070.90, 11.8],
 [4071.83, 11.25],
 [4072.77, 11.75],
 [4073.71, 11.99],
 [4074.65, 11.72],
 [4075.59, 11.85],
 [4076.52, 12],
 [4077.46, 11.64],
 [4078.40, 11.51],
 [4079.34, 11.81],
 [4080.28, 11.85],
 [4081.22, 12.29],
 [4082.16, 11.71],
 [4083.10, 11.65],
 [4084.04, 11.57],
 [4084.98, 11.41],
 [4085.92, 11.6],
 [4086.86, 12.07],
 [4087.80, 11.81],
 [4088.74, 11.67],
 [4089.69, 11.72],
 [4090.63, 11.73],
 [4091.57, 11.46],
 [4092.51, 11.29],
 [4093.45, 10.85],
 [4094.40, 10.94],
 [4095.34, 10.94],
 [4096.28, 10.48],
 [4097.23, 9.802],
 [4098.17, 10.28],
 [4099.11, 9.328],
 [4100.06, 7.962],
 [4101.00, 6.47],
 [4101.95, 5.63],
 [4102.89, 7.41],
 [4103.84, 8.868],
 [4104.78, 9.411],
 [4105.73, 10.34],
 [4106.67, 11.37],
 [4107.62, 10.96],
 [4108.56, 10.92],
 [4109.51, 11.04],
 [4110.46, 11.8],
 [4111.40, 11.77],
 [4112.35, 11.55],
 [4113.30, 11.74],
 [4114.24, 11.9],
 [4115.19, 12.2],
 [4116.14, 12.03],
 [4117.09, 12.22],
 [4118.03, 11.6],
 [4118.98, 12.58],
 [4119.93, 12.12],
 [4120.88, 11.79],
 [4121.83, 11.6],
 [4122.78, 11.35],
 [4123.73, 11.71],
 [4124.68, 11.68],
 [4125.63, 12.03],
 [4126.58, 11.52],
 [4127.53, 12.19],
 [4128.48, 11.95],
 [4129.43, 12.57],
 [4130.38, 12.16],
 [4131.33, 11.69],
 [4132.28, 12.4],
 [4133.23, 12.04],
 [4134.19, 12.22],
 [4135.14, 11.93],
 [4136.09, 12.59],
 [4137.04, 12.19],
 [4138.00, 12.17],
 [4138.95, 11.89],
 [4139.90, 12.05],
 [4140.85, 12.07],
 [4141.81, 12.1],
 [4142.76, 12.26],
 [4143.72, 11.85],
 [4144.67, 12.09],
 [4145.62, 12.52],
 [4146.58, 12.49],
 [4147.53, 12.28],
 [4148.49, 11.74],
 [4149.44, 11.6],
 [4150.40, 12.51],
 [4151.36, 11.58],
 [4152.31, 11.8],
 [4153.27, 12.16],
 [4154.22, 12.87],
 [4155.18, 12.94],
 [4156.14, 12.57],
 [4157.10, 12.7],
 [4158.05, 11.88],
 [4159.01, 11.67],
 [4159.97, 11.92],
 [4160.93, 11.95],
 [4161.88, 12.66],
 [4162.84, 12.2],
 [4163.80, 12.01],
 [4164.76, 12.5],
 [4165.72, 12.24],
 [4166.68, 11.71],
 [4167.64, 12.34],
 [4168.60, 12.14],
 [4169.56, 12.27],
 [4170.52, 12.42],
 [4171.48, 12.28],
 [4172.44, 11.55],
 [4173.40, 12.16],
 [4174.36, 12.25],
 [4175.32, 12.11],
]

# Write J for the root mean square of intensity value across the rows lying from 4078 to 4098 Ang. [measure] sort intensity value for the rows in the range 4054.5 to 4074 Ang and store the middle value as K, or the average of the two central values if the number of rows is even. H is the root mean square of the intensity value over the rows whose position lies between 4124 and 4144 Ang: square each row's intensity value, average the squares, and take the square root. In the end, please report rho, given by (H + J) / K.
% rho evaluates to 1.92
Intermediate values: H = 12.1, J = 11.4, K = 12.2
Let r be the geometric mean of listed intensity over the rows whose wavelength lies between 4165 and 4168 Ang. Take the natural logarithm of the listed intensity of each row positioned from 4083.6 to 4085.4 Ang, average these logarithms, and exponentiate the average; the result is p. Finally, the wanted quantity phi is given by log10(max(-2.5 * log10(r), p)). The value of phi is 1.060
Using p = 11.5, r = 12.1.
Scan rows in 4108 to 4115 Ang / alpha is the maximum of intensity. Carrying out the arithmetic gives 11.9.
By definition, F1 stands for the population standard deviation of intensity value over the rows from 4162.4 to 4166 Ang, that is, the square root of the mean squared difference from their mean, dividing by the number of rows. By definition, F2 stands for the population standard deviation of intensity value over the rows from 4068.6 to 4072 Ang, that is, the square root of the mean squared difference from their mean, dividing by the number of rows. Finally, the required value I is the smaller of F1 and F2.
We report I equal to 0.17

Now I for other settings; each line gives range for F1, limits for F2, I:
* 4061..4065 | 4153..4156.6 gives 0.31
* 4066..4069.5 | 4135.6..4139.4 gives 0.25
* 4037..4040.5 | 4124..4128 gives 0.07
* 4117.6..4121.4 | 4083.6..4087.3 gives 0.25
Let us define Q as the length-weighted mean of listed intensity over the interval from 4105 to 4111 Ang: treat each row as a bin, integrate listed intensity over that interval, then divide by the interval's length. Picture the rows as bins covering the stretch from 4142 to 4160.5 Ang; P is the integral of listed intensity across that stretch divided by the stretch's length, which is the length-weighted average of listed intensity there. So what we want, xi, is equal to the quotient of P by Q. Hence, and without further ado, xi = 1.11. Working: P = 12.2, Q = 11.0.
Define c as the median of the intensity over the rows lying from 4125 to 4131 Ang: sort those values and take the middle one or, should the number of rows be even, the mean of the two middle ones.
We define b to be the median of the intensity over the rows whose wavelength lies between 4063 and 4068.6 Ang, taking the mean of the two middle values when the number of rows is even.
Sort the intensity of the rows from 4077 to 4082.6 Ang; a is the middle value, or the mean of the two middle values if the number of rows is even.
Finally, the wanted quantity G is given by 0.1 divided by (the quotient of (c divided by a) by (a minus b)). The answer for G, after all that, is -0.04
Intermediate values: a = 11.8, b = 12.2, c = 12.1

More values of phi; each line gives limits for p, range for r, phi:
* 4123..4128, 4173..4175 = 1.073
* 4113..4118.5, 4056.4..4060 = 1.077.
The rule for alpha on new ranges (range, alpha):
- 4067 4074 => 12.85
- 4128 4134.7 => 12.57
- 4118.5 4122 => 12.58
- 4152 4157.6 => 12.94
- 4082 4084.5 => 11.71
